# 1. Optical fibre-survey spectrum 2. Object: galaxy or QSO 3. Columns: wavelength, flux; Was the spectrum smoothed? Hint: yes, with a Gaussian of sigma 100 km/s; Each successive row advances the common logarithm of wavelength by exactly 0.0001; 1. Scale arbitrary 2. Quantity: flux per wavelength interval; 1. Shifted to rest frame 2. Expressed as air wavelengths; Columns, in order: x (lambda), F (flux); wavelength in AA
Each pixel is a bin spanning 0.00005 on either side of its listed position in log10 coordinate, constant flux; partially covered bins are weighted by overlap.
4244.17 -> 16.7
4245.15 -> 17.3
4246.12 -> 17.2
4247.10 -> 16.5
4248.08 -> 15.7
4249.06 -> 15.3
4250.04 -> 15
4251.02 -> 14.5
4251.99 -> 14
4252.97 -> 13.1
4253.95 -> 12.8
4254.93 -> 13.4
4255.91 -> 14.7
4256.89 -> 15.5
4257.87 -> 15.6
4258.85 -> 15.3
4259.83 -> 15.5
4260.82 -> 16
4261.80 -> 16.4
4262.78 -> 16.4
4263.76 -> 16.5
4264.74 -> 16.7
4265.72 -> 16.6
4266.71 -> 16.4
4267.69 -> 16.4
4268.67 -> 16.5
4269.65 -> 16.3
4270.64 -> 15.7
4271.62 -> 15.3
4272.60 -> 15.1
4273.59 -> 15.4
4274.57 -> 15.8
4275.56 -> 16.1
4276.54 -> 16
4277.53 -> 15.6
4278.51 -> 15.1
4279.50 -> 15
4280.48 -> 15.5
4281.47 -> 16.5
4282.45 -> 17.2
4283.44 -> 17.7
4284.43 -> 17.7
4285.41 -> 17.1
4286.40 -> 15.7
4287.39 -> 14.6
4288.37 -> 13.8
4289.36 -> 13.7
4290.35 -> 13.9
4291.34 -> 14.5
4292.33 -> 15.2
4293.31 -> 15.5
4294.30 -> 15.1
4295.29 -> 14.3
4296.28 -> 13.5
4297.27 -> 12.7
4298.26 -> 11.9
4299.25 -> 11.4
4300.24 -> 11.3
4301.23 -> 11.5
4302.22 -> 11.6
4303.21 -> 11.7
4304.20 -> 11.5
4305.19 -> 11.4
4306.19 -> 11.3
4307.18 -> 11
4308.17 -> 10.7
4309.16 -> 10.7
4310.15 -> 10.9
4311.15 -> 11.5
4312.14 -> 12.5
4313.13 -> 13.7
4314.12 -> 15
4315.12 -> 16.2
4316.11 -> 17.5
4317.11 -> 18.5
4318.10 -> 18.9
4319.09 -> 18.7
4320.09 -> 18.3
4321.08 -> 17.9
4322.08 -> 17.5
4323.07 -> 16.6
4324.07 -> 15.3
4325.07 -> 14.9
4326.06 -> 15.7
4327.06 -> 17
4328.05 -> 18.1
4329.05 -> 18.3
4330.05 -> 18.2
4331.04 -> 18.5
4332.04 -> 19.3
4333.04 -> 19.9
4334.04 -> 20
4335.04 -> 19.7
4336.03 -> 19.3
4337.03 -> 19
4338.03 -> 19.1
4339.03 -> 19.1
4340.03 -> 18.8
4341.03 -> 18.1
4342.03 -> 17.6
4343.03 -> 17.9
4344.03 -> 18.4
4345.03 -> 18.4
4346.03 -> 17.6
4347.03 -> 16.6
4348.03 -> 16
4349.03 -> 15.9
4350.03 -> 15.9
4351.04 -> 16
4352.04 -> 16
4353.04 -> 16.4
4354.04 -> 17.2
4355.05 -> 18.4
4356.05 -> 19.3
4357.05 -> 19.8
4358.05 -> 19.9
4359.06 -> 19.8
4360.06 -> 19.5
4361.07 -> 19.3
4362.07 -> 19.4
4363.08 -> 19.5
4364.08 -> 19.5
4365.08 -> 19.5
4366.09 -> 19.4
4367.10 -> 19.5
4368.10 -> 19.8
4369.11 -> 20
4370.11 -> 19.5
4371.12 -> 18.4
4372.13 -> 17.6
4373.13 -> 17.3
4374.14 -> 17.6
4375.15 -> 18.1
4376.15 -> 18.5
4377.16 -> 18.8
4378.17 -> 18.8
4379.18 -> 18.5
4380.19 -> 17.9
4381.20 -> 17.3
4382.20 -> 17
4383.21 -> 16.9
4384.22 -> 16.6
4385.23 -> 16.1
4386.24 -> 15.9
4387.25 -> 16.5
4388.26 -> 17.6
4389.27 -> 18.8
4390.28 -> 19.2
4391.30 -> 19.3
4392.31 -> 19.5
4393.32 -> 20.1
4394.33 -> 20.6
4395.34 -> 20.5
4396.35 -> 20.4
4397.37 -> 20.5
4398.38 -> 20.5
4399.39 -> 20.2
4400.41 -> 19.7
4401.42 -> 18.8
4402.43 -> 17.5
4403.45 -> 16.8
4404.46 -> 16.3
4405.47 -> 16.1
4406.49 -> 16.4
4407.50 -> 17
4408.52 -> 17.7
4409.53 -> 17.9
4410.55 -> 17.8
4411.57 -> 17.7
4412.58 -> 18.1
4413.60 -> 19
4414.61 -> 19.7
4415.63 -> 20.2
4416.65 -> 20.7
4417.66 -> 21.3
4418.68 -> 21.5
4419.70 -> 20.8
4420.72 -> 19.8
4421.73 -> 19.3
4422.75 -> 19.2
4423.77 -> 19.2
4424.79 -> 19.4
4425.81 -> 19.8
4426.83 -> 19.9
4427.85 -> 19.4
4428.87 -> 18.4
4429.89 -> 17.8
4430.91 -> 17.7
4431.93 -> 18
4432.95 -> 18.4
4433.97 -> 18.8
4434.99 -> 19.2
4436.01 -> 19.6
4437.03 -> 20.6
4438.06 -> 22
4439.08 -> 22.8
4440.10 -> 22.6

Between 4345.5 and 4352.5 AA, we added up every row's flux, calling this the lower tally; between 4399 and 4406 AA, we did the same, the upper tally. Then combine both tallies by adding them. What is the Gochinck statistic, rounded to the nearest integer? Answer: 239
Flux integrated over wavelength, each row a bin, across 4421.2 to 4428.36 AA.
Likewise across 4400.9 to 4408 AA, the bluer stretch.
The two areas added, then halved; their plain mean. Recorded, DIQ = 130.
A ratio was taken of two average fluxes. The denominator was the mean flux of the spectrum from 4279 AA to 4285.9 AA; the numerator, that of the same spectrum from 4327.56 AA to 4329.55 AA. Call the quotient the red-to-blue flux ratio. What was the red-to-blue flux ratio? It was 1.09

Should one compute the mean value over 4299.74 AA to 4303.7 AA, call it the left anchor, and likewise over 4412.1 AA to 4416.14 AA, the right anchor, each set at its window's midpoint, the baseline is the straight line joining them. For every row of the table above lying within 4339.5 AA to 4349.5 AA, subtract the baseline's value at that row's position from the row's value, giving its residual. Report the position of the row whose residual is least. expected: 4349.03 AA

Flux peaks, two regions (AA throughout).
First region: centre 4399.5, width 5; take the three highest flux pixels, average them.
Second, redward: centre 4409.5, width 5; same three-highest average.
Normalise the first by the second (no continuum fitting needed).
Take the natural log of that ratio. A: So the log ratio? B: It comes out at 0.14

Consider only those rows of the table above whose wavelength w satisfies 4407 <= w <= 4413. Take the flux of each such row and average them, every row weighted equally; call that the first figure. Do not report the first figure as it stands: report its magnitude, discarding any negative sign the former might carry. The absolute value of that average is 17.7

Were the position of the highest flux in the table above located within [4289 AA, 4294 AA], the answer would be 4293.31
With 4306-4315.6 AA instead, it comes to 4315.12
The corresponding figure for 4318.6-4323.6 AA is 4319.09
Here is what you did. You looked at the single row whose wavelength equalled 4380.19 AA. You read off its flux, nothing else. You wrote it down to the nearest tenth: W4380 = 17.9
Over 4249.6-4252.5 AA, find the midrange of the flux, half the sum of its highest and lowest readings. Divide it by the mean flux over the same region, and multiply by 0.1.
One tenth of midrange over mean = 0.100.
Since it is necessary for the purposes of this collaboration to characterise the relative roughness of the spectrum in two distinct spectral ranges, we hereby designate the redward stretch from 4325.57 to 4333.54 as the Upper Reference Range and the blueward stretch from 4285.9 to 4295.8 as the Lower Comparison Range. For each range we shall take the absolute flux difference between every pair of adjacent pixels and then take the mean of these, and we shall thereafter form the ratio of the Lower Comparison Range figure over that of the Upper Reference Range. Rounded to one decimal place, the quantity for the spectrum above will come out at 0.9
